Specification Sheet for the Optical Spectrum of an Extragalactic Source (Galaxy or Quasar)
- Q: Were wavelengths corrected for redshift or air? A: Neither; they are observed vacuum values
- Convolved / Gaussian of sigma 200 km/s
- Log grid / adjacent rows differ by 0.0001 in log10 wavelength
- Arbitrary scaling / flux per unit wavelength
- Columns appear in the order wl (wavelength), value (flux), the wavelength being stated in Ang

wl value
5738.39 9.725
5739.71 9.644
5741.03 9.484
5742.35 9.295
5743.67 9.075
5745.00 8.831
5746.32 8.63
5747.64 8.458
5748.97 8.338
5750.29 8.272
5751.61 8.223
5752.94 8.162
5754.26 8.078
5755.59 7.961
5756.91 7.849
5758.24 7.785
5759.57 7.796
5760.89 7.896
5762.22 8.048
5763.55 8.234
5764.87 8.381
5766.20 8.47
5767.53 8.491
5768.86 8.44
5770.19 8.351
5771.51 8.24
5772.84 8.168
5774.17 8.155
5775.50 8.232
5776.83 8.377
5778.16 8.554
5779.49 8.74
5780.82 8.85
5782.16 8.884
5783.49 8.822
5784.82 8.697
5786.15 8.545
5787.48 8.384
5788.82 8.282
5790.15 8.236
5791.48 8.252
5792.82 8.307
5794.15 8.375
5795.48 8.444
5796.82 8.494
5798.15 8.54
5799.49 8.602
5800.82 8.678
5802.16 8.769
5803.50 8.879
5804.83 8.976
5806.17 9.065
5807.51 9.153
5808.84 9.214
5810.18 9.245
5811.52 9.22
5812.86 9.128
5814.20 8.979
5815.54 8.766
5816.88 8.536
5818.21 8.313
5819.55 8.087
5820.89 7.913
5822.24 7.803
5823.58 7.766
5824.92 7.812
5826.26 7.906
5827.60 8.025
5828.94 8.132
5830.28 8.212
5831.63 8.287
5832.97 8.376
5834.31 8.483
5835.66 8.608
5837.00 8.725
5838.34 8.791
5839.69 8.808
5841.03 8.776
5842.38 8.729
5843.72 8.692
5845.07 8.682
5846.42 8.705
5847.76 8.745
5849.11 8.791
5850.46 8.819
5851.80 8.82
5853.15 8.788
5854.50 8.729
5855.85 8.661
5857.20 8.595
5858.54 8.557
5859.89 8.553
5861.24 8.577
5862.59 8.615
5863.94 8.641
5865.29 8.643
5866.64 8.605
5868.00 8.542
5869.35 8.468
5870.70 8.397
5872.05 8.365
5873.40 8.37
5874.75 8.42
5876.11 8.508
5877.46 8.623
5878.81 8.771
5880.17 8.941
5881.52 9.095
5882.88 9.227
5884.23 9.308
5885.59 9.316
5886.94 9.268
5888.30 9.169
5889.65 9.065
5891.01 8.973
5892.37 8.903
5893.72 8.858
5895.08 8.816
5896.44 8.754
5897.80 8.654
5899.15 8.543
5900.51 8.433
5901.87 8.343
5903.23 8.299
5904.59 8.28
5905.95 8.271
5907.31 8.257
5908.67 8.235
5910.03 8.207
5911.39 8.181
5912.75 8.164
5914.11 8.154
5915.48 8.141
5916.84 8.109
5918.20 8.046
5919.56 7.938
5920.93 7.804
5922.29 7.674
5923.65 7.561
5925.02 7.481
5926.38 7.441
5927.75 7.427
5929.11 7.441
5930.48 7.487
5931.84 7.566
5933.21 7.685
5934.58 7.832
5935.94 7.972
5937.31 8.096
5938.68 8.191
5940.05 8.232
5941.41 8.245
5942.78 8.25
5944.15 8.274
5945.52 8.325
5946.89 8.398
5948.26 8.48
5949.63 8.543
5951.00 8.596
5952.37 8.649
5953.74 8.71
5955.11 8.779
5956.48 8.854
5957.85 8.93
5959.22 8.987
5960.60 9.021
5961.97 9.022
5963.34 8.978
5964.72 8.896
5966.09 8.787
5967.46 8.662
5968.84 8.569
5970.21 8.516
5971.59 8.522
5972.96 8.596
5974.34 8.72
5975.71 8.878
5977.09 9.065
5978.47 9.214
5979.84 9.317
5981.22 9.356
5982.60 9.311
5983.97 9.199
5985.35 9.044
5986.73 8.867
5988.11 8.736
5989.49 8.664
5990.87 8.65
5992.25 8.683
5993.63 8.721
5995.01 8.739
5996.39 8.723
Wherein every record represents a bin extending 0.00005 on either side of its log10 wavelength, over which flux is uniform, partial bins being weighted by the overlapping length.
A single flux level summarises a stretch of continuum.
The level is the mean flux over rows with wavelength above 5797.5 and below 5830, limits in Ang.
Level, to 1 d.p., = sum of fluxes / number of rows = 8.6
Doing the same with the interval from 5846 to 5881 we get 8.6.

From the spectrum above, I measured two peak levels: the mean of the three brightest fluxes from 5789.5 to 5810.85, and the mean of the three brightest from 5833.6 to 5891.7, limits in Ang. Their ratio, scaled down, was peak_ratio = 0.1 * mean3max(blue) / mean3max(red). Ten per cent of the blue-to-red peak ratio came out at 0.099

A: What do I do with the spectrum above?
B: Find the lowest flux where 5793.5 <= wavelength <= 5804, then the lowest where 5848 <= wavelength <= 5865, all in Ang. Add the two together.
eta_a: 16.9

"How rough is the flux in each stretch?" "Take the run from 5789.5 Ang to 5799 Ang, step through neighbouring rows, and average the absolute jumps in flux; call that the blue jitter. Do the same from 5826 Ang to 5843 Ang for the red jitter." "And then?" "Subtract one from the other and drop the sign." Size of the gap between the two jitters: 0.031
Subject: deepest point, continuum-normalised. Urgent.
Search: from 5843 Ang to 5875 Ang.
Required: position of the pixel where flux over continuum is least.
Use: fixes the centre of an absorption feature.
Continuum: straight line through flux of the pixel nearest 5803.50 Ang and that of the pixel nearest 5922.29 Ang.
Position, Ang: 5872.05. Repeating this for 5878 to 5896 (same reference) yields 5878.81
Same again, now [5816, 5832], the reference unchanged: 5823.58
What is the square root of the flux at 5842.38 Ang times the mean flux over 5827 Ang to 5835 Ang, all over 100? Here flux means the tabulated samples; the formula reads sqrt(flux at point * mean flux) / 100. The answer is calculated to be 0.0849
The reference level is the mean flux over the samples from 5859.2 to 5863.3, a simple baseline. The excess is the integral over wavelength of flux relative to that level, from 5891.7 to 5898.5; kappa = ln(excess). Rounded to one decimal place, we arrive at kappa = 0.4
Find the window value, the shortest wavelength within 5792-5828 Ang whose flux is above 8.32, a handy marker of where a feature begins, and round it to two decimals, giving 5794.15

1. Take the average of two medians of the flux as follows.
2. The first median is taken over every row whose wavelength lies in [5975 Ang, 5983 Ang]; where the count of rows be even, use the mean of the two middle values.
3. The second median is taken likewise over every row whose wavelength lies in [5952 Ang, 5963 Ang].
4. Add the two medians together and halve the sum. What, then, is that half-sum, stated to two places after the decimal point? 9.08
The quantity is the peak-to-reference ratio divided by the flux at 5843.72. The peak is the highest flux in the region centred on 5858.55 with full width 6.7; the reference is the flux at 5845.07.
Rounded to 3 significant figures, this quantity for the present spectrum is 0.115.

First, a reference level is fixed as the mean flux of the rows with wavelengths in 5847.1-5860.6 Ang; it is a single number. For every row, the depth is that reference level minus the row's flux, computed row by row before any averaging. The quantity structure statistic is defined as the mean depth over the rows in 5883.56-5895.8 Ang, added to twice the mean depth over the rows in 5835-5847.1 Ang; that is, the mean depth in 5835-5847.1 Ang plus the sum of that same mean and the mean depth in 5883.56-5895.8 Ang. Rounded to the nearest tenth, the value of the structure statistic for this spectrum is -0.4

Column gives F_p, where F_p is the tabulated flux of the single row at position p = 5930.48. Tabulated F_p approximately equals 7.487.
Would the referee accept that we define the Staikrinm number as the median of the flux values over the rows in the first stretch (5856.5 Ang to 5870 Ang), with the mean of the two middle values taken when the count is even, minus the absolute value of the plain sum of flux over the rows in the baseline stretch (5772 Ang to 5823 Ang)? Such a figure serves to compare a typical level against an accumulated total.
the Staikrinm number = -318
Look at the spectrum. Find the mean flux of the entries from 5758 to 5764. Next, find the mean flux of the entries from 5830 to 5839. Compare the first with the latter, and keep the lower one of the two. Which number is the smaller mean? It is 7.95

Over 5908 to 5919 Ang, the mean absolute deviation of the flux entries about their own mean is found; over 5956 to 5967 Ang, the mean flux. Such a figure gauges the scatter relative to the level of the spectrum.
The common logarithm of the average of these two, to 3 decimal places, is 0.652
